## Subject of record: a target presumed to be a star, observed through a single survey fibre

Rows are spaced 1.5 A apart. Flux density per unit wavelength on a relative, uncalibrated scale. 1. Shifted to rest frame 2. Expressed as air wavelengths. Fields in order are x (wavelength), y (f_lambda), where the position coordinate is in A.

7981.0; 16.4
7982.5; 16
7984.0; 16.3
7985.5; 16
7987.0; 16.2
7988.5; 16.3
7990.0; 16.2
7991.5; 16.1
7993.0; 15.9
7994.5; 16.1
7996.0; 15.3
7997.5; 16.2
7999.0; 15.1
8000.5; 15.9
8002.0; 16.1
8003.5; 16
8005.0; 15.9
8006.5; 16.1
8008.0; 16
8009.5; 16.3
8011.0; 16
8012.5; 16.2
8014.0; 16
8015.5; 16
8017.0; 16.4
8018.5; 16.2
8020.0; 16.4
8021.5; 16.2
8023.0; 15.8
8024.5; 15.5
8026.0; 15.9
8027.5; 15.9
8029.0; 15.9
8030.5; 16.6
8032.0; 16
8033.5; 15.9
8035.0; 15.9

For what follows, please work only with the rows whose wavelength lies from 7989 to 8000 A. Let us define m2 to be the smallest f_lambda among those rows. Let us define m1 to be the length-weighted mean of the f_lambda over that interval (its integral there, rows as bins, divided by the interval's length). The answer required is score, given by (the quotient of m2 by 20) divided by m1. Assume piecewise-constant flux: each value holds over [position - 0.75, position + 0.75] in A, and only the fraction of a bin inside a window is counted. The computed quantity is 0.0476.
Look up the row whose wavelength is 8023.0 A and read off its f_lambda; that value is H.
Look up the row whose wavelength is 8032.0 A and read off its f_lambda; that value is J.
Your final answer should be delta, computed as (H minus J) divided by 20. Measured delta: -0.010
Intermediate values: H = 15.8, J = 16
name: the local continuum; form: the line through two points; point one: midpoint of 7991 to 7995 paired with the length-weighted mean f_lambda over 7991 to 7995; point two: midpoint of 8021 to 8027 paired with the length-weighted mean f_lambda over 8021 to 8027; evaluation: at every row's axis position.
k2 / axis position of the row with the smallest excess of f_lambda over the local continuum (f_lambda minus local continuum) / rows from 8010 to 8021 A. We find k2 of 8011.0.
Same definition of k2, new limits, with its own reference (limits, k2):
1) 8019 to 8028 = 8024.5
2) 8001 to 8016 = 8005.0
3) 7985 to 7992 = 7985.5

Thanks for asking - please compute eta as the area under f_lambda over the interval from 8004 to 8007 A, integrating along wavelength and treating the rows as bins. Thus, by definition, 48.0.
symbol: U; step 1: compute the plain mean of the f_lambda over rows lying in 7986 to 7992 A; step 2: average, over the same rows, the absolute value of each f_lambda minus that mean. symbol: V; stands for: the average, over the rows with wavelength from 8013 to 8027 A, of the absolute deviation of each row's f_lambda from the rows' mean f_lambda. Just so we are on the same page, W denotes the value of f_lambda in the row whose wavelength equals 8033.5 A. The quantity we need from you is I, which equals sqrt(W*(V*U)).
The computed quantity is 0.4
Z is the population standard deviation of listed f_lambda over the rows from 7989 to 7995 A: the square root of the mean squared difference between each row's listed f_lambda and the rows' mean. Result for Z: 0.11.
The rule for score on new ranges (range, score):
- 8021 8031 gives 0.0486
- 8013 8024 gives 0.0490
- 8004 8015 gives 0.0495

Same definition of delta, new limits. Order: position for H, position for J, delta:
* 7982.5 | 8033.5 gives 0.005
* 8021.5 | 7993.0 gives 0.015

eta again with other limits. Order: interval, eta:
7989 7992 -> 48.5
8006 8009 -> 48.2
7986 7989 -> 48.7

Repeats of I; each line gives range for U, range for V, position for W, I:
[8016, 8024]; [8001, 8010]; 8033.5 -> 0.5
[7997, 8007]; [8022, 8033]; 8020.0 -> 0.9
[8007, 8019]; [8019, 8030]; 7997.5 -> 0.7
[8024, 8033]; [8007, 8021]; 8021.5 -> 0.7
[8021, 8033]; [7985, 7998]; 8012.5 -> 0.8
